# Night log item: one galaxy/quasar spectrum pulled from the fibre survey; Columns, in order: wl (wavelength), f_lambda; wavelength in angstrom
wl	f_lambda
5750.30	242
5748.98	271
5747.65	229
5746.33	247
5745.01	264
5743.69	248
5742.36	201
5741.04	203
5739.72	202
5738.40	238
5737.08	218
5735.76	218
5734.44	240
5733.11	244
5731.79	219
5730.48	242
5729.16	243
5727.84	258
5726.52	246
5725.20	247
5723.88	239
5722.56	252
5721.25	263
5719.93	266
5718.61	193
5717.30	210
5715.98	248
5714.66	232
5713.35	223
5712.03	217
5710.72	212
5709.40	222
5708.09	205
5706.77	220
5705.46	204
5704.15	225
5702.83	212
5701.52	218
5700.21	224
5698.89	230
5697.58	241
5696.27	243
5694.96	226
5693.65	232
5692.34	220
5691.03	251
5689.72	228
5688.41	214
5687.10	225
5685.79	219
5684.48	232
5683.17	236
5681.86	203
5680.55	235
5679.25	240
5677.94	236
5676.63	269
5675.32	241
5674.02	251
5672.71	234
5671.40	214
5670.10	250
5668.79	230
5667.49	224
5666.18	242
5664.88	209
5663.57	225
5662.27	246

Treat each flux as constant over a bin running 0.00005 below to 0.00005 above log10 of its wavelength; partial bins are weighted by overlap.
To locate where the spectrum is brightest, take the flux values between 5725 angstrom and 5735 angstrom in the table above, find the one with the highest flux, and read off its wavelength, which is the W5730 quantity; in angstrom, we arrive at 5727.84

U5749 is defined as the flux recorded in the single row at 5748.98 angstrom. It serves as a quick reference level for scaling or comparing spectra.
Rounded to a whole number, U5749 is 271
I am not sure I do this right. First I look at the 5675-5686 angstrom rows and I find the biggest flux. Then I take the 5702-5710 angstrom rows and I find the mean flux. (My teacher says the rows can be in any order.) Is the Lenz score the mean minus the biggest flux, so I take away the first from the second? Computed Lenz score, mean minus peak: -54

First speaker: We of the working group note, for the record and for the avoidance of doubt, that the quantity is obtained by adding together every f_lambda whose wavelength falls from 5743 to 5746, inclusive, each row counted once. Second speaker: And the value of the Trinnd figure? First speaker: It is 512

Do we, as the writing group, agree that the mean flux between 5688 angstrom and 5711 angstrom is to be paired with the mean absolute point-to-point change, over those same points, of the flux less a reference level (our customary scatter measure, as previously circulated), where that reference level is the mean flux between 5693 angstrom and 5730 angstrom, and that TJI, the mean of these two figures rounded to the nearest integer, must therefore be 119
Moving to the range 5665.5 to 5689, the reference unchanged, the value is 125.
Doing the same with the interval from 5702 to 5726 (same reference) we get 122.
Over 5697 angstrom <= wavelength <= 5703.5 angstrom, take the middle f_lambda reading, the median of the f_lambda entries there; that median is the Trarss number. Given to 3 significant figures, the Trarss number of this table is 224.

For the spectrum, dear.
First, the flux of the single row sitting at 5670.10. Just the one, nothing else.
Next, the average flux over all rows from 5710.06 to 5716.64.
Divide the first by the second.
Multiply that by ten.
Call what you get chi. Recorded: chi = 11.0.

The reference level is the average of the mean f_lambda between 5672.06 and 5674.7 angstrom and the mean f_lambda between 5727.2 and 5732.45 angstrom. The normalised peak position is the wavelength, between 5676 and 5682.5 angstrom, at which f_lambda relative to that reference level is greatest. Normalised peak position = 5676.63 angstrom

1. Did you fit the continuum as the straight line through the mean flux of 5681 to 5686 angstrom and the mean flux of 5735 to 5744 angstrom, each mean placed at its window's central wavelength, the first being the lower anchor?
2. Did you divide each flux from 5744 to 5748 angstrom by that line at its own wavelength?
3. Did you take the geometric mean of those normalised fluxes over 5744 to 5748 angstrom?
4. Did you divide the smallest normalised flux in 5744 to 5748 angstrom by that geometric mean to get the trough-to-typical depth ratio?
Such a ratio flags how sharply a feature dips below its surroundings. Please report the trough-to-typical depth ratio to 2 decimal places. 0.93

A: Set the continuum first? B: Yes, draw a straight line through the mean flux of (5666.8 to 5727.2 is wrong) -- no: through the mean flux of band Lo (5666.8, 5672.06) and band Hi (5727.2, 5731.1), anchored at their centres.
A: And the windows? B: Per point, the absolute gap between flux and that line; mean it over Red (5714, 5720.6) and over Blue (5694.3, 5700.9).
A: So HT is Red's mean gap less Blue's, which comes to 16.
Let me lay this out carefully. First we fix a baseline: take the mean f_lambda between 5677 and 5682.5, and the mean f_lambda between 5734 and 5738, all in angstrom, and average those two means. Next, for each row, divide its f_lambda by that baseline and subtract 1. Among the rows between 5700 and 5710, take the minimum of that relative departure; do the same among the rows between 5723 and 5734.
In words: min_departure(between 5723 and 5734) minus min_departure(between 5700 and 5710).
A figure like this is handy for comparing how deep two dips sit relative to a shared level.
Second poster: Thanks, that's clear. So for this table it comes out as 0.07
